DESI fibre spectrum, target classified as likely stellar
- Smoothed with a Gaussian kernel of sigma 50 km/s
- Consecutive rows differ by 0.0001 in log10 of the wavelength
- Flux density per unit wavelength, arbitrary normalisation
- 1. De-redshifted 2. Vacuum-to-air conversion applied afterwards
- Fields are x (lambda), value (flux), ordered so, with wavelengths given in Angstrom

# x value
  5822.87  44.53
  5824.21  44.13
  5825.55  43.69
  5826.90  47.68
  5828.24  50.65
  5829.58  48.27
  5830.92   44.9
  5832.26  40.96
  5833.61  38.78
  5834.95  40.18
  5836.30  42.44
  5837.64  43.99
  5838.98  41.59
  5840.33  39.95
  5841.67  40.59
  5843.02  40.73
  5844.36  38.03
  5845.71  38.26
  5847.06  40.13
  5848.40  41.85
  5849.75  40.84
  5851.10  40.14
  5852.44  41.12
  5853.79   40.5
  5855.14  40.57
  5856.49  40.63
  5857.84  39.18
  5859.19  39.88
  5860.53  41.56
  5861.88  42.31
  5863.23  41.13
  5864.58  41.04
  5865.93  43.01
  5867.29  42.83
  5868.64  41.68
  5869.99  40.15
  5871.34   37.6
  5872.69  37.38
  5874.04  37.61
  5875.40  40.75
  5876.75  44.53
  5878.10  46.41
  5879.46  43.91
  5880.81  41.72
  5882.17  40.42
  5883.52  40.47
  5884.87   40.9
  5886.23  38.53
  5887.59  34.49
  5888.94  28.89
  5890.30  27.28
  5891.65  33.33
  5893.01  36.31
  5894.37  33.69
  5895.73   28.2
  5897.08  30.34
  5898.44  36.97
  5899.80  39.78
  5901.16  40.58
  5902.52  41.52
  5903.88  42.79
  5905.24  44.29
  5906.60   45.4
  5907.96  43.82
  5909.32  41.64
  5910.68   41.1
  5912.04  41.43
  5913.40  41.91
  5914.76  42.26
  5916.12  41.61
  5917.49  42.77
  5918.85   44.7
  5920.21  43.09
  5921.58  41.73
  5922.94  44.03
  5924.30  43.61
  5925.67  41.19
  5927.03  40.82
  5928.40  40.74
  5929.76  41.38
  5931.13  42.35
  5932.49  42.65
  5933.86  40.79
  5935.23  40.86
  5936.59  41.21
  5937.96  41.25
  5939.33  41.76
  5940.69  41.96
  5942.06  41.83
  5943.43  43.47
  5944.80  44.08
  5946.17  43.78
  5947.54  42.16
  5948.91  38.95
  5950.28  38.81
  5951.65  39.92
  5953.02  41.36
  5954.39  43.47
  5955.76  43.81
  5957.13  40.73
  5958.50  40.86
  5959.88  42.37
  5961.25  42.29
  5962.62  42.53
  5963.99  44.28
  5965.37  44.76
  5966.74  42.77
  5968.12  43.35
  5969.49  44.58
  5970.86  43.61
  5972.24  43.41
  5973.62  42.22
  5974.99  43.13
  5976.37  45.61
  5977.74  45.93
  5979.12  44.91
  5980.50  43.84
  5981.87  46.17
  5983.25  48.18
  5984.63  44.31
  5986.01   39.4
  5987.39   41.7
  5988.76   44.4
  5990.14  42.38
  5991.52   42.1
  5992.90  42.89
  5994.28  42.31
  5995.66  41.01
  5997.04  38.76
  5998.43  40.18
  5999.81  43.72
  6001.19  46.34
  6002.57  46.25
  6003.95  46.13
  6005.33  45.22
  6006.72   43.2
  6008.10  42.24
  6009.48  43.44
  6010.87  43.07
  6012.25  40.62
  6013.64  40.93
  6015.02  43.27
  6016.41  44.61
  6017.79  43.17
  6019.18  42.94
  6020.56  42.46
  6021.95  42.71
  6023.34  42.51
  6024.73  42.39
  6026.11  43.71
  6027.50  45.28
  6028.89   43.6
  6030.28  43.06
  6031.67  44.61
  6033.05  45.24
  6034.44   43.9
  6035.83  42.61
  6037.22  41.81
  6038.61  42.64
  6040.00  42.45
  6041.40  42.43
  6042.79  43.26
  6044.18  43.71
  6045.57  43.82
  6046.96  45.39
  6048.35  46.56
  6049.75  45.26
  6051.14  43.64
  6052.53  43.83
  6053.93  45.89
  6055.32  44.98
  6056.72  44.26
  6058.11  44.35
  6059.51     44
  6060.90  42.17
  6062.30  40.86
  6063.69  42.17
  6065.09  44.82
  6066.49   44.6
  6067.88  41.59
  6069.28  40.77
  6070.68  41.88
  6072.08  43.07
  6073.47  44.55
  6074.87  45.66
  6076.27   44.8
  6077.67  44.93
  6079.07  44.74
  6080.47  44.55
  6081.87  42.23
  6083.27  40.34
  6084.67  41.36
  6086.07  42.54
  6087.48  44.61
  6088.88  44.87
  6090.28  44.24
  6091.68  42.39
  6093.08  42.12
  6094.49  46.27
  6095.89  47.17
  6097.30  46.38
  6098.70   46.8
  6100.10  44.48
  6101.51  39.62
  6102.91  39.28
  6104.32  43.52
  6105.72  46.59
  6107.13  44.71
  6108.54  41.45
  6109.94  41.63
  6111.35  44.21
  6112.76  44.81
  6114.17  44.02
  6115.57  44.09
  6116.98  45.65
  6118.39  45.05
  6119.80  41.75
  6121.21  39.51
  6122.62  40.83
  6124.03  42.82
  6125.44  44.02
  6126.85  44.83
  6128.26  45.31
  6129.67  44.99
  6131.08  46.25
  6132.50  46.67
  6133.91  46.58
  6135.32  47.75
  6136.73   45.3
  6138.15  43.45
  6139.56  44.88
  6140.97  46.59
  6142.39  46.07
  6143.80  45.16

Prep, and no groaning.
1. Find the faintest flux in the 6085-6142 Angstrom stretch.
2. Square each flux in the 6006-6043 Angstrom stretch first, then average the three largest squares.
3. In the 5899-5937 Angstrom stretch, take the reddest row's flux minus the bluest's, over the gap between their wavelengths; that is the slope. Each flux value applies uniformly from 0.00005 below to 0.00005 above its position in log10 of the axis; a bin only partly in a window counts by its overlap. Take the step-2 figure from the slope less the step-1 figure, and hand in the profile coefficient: -2068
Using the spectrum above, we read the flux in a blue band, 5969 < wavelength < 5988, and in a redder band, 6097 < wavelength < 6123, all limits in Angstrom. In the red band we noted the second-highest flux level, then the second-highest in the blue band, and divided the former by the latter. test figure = 1.01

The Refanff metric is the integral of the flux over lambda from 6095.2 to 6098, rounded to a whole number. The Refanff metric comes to 131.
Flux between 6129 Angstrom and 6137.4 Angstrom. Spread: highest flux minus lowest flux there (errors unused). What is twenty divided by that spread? 7.2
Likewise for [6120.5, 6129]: 3.4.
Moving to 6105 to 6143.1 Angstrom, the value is 2.4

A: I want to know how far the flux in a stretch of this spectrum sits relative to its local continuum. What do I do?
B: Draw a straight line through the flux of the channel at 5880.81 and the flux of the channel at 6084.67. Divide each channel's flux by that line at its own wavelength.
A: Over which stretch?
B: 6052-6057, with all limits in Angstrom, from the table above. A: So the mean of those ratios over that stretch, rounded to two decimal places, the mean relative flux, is 1.08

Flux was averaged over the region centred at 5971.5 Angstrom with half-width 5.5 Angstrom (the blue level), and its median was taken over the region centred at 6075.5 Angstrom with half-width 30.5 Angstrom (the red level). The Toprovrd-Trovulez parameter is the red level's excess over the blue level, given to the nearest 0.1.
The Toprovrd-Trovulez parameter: 0.7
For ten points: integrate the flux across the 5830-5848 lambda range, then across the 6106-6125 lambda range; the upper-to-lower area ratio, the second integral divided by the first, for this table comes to 1.11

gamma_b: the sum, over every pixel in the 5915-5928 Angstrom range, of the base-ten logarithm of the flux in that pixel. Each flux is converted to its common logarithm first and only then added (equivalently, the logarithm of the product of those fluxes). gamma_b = 14.7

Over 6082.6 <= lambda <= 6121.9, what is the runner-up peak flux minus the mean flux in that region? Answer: 3.2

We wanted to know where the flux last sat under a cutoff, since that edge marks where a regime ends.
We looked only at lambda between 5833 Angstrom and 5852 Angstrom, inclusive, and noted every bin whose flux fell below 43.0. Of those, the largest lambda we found 5851.10 Angstrom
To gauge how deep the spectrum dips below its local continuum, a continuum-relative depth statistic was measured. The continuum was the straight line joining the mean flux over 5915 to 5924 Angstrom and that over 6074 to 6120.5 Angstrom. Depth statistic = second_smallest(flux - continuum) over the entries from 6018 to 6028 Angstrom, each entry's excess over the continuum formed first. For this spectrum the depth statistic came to -1.0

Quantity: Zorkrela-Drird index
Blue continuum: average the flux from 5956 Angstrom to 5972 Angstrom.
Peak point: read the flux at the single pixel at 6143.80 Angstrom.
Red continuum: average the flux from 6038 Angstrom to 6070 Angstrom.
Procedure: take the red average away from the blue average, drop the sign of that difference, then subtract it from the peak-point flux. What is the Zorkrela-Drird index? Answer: 44.5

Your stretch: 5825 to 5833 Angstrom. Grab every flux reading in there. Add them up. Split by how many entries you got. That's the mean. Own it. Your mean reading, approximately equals 46.0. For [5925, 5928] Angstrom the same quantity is 41.0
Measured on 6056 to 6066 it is 43.2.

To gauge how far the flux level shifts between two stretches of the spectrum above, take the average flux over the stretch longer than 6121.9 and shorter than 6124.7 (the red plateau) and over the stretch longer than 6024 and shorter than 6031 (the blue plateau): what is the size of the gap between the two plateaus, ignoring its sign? 1.8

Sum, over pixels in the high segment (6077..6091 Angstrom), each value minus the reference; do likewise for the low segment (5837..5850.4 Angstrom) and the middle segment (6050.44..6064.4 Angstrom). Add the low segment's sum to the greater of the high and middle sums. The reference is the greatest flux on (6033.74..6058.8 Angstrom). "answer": -89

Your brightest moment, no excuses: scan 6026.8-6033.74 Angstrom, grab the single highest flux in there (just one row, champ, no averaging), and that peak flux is 45.28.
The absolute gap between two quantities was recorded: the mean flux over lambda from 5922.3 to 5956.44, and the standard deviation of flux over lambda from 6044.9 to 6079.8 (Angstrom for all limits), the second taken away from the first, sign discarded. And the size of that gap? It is 40.3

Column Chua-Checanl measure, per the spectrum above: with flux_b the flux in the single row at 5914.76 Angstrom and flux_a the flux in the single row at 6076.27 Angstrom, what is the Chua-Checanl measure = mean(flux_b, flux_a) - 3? 40.5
